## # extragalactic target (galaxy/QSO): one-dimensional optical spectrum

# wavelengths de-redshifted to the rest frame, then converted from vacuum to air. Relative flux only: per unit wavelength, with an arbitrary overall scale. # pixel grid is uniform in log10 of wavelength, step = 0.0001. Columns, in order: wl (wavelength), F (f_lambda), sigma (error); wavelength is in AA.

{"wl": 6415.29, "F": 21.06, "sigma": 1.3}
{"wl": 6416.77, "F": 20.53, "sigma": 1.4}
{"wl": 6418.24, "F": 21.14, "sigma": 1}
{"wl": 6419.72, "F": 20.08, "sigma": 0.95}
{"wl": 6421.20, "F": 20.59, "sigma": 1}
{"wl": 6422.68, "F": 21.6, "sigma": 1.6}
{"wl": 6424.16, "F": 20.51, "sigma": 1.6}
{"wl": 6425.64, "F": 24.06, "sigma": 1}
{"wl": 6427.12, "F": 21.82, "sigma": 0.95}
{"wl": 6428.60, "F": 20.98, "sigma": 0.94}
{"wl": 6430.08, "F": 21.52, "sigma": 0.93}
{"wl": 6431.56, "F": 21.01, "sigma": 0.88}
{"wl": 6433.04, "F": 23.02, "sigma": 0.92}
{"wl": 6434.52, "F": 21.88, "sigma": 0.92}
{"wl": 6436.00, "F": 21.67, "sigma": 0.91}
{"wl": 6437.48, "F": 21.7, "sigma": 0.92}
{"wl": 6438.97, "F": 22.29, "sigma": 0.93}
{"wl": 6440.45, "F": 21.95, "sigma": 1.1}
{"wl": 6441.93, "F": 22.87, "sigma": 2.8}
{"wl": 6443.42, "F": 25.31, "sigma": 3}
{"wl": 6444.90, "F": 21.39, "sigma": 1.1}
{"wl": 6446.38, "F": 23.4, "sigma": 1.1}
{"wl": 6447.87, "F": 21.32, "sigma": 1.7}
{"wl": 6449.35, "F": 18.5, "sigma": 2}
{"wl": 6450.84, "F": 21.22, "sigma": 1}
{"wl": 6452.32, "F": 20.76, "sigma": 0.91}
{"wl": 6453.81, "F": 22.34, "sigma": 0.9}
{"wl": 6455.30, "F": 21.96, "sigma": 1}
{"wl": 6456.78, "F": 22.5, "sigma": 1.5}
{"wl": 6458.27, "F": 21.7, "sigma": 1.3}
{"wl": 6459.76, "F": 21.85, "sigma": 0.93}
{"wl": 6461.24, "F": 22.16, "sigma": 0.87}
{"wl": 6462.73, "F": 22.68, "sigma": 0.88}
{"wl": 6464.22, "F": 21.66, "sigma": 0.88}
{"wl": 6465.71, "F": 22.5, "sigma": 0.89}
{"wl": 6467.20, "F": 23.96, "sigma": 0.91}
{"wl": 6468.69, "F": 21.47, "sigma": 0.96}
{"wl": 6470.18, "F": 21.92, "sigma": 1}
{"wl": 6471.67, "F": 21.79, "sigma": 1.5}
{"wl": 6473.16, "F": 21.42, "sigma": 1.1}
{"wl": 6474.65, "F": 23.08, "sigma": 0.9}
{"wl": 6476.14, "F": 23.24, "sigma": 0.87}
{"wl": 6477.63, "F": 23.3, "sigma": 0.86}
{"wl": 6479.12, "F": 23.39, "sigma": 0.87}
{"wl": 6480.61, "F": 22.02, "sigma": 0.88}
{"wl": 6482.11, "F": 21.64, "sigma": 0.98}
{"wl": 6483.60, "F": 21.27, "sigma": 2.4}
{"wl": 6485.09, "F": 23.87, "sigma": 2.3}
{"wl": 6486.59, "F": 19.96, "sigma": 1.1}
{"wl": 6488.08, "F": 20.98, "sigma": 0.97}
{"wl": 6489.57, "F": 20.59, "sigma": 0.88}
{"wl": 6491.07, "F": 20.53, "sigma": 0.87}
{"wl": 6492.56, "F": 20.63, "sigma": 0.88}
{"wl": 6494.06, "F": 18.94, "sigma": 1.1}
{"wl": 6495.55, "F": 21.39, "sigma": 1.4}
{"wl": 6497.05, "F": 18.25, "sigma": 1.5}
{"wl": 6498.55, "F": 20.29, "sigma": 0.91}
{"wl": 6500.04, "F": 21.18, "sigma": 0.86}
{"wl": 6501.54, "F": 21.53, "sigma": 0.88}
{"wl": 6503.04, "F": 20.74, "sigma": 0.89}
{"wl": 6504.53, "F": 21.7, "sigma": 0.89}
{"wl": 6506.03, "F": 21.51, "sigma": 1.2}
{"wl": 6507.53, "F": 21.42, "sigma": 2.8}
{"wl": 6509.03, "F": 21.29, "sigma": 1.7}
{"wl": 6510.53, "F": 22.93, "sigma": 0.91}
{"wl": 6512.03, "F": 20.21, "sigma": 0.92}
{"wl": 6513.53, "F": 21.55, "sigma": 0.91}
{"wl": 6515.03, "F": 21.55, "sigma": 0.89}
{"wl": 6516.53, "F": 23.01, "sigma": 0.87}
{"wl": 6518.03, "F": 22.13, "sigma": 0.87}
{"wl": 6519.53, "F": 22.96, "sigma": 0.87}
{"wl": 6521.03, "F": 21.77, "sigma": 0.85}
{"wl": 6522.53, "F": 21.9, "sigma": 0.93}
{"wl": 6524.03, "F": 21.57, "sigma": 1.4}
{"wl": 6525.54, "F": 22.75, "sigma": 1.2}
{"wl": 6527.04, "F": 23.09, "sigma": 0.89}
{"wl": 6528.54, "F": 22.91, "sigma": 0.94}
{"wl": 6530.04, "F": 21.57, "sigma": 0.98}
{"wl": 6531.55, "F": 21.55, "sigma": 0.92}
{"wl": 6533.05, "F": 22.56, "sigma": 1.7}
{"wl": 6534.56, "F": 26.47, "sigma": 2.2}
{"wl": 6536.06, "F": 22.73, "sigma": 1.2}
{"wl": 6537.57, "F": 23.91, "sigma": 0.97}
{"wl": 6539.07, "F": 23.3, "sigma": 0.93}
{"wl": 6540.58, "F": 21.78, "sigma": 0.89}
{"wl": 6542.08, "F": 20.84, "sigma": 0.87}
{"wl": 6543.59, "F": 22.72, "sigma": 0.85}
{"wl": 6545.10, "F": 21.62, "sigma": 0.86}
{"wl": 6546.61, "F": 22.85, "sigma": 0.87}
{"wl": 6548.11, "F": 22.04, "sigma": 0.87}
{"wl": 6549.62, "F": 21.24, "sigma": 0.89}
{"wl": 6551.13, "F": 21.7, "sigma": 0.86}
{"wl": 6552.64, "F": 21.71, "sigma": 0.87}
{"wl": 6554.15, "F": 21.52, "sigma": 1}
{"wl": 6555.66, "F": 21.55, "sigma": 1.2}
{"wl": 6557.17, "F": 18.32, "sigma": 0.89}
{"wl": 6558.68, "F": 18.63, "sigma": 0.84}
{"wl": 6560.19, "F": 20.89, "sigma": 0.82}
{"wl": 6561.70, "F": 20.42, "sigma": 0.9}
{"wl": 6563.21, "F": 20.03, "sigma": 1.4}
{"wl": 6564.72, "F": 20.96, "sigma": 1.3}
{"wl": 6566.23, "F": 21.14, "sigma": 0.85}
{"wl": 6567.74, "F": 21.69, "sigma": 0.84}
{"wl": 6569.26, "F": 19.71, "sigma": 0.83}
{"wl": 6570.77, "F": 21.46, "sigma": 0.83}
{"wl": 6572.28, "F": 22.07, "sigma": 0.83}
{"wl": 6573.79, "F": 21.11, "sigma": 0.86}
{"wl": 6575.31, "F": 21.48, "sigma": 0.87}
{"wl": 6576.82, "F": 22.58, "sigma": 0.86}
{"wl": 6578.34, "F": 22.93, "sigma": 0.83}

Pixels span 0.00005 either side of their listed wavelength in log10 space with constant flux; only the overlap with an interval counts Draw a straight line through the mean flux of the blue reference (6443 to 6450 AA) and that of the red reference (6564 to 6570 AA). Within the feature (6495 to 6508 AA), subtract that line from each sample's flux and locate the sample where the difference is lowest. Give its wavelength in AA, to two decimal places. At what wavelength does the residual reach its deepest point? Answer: 6497.05 AA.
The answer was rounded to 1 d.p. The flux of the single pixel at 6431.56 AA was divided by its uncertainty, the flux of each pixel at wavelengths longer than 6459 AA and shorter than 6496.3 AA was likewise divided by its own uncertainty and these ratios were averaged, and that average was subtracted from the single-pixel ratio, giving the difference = 2.1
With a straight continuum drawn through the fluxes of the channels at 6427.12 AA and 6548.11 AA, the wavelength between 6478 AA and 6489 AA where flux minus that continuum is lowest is 6486.59 AA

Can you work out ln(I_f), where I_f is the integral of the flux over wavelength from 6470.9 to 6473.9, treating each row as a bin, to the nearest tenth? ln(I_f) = 4.2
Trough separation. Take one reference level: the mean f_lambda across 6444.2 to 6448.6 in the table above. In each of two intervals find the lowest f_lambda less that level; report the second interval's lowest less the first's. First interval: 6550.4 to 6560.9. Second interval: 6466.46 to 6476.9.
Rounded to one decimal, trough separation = 3.1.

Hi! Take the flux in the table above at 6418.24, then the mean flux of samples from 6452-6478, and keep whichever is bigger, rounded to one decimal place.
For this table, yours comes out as 22.2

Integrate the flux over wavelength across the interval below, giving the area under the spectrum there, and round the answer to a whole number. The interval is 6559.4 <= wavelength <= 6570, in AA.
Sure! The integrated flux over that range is 219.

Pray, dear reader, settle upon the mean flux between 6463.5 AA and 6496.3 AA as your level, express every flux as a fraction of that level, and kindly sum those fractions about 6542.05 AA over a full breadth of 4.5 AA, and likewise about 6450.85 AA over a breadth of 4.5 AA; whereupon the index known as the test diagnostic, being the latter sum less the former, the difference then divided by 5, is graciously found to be -0.04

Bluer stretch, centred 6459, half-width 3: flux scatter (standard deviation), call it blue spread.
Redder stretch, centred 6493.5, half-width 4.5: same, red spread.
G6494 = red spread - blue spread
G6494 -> 0.8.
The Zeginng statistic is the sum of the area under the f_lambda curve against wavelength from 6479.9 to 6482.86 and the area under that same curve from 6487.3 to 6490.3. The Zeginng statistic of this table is 127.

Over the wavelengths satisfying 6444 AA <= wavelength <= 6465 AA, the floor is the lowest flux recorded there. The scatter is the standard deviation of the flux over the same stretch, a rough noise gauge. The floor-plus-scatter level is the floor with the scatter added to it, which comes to 19.6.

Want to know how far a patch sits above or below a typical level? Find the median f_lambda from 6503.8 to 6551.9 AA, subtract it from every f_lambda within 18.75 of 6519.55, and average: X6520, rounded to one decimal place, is 0.4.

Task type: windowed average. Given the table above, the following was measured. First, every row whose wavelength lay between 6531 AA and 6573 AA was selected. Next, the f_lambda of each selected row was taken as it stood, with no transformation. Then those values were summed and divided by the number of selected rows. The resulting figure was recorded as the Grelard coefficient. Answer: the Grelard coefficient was 21.62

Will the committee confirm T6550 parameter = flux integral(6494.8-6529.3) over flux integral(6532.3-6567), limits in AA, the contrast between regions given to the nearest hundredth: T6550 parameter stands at 0.99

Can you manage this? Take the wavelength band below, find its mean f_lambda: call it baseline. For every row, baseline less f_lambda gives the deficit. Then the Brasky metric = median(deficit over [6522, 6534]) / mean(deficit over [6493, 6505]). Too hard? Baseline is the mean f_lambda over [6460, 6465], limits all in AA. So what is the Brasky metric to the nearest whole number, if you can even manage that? 0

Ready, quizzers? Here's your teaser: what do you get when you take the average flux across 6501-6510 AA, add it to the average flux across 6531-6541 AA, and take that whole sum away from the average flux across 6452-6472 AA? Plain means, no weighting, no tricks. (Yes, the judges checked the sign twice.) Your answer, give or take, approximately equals -22.5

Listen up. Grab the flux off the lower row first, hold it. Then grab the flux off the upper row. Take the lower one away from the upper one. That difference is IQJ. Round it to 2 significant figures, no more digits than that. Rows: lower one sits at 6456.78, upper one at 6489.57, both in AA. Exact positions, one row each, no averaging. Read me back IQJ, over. -1.9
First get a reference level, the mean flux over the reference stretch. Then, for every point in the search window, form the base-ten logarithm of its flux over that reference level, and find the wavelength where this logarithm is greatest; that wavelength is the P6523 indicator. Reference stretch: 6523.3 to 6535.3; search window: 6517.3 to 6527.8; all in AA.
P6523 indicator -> 6527.04 AA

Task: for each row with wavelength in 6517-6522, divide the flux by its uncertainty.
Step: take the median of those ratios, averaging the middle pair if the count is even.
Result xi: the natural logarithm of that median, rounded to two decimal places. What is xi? 3.24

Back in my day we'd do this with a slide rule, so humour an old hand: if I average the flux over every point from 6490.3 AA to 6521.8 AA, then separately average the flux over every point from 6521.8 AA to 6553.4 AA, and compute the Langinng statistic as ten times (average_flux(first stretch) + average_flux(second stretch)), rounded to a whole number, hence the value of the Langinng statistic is 436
